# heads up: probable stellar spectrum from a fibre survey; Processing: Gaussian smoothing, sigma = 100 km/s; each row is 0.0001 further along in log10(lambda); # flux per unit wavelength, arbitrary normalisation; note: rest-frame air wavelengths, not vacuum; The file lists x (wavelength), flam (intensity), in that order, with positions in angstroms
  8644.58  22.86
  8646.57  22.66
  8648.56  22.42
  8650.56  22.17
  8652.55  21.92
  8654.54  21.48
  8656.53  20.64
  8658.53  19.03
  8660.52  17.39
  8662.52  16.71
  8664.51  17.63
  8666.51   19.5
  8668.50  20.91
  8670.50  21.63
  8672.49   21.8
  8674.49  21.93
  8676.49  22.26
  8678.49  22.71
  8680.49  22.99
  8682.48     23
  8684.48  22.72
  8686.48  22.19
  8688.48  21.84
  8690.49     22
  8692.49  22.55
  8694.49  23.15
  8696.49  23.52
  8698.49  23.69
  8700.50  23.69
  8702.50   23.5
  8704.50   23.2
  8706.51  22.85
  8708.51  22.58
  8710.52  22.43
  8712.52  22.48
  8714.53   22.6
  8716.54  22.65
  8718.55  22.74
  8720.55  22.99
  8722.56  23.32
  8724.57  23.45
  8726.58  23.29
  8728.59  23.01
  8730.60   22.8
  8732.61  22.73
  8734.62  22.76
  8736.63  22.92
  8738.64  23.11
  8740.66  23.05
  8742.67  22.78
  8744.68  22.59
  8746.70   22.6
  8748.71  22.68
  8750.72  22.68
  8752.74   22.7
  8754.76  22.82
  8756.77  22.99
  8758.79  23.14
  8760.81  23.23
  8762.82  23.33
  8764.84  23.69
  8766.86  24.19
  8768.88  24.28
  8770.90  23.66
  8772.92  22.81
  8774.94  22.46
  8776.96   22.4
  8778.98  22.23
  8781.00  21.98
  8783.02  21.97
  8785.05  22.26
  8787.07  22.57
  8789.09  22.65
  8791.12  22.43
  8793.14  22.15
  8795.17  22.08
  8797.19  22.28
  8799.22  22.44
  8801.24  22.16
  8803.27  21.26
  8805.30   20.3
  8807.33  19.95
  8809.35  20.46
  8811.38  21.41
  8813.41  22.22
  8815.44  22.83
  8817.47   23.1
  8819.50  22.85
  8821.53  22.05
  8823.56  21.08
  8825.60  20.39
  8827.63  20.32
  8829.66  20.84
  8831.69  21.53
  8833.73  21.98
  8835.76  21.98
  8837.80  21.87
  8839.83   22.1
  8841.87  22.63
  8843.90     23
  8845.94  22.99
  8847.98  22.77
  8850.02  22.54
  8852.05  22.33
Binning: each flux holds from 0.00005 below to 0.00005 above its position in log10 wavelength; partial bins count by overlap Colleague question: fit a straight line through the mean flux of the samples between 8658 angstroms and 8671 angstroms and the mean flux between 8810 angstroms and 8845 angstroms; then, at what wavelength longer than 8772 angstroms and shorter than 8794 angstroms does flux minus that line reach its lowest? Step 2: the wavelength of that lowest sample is 8793.14 angstroms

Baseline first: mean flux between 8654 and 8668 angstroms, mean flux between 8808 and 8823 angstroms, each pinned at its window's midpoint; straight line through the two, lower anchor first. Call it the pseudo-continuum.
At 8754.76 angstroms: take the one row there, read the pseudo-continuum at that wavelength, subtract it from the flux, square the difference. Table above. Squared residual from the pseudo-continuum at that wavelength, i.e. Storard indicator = 4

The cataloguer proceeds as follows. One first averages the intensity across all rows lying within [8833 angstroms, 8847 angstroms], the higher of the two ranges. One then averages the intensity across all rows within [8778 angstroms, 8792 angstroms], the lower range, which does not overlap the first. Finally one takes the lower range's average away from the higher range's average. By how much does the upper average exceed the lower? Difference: 0.1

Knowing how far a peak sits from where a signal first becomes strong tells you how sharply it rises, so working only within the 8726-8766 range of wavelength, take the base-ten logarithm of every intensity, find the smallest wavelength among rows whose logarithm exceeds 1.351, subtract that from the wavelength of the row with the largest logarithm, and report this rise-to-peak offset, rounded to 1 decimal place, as 38.3 angstroms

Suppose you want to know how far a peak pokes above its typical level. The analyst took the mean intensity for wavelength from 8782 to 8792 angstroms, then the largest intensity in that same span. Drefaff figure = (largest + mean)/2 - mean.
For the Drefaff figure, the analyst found 0.14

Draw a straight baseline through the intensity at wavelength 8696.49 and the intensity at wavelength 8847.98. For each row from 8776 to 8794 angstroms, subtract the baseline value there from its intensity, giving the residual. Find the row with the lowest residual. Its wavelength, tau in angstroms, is 8781.00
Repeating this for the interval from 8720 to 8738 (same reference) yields 8732.61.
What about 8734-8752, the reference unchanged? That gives 8744.68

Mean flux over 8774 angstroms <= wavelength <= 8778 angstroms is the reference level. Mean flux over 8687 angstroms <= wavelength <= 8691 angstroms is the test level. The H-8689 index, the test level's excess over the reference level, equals -0.5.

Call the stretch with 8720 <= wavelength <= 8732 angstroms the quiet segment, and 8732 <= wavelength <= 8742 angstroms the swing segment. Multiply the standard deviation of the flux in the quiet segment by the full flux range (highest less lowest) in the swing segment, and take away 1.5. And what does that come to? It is -1.4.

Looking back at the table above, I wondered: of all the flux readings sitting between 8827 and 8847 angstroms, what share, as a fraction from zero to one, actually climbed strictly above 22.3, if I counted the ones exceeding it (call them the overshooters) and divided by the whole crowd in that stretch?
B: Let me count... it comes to 0.30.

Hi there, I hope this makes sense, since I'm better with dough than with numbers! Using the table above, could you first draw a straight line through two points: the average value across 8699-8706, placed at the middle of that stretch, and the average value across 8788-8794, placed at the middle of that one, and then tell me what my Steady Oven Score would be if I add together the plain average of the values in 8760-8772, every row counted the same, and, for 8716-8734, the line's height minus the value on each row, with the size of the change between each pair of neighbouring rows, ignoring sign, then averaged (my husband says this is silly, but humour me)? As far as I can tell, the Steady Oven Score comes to 23.9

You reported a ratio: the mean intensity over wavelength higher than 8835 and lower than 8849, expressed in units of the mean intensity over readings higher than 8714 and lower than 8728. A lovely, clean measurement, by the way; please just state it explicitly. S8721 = 0.977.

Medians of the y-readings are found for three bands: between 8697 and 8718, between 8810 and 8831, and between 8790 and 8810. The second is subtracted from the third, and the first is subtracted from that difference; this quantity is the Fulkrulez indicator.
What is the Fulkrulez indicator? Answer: -22.4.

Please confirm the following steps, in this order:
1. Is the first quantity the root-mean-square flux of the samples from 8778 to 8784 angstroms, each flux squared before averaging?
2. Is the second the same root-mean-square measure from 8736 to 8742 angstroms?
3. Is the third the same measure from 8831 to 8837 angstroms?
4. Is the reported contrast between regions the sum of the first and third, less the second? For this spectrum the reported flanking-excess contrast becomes 20.9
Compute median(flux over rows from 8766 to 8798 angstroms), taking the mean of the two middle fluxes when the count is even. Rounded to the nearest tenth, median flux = 22.4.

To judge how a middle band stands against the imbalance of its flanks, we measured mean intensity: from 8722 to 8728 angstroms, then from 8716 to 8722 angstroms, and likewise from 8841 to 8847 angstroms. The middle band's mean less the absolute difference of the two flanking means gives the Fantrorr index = 23.3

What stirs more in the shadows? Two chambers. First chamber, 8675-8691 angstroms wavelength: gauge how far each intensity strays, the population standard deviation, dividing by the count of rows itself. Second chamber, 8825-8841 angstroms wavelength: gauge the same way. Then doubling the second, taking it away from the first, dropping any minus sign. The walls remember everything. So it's 1.0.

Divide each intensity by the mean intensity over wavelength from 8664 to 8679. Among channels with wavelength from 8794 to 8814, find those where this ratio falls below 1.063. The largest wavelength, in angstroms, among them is 8813.41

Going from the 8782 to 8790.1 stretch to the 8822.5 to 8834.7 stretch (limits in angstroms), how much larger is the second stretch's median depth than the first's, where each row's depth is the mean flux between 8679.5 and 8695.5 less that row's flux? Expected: 1.5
